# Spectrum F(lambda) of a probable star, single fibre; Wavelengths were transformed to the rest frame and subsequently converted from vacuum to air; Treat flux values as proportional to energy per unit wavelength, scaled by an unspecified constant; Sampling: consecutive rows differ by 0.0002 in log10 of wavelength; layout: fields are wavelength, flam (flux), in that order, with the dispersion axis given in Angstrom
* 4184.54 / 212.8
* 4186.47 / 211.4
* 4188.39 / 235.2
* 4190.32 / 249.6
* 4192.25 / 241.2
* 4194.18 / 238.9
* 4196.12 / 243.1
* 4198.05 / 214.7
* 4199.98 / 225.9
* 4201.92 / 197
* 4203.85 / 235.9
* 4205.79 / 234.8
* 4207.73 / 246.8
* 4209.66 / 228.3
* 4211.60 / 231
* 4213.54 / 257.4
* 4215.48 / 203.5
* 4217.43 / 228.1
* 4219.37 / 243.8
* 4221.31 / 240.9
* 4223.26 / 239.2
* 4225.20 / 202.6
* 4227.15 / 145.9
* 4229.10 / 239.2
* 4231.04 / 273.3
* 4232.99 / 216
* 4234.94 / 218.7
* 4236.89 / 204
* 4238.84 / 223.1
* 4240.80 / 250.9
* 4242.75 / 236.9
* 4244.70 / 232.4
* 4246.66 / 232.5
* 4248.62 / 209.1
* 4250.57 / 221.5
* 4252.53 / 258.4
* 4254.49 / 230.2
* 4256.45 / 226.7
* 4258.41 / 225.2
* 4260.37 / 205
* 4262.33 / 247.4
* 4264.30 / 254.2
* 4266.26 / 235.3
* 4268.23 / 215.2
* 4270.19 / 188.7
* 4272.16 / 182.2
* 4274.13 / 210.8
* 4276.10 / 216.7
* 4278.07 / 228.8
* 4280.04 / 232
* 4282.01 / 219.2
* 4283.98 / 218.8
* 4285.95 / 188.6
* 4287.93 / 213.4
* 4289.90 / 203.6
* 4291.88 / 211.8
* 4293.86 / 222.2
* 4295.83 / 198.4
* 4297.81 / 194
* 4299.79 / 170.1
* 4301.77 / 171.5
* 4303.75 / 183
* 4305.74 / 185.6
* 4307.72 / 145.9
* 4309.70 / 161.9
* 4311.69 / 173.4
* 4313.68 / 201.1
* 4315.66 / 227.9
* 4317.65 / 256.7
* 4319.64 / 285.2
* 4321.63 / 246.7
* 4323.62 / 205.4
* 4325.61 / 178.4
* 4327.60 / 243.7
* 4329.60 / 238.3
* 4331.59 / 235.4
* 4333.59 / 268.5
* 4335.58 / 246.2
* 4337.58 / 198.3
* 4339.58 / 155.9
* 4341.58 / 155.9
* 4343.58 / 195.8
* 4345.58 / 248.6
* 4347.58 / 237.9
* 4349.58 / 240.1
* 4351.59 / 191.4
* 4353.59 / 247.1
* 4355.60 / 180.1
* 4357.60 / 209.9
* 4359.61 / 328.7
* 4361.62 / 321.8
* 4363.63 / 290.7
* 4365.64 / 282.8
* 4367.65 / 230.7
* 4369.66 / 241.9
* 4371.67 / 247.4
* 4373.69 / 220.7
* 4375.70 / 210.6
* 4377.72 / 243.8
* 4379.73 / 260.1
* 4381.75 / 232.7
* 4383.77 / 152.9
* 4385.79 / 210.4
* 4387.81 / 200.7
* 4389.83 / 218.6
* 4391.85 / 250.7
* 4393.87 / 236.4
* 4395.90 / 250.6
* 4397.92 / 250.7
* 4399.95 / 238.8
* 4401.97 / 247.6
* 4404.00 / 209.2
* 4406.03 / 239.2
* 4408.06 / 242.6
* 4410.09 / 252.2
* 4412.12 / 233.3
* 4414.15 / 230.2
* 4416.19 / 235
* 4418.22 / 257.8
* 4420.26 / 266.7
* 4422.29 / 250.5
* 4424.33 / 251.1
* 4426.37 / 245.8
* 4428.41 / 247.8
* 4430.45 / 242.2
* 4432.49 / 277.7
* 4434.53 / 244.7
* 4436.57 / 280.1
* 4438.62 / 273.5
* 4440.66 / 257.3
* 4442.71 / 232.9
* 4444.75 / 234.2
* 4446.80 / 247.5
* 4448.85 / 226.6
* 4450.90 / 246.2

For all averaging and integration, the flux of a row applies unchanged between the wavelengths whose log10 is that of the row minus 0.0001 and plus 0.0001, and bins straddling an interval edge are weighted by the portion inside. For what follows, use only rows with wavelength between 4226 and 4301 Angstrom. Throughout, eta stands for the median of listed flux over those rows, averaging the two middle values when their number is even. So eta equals 219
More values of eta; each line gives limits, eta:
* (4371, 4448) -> 244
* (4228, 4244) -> 230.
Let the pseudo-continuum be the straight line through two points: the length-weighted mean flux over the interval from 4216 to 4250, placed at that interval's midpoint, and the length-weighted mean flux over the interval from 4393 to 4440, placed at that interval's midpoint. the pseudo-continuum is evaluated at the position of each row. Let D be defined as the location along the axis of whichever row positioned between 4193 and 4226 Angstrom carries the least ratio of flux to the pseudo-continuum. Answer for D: 4201.92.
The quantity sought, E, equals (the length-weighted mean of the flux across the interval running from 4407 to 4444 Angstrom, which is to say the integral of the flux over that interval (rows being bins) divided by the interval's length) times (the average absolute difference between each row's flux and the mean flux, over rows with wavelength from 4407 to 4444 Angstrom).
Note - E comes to 2984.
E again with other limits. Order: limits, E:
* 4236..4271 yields 3287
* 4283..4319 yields 4155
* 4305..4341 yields 7630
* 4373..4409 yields 4517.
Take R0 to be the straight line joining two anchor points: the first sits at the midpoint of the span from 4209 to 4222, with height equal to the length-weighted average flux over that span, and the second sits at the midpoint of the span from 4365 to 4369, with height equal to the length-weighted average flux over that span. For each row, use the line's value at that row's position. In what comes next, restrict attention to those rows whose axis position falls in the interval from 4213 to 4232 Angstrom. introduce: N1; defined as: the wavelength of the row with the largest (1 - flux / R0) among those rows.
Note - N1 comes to 4227.15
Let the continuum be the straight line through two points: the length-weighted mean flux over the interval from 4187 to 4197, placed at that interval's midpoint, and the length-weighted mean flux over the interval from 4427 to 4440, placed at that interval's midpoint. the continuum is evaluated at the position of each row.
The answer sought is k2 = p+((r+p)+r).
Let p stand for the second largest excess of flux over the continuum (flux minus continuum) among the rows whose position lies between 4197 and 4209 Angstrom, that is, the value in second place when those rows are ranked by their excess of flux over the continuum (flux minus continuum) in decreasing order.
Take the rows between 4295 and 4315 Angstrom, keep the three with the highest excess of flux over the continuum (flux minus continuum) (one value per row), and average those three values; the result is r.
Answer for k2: -114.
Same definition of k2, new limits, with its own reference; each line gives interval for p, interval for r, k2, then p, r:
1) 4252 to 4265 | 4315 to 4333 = 40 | 8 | 12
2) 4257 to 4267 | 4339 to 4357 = -14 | 1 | -8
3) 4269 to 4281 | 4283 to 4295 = -98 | -19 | -30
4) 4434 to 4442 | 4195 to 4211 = 27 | 13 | 1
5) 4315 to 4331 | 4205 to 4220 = 26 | 6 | 7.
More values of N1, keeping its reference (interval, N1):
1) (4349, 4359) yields 4355.60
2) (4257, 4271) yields 4270.19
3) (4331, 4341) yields 4339.58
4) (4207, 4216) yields 4215.48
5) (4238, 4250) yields 4248.62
